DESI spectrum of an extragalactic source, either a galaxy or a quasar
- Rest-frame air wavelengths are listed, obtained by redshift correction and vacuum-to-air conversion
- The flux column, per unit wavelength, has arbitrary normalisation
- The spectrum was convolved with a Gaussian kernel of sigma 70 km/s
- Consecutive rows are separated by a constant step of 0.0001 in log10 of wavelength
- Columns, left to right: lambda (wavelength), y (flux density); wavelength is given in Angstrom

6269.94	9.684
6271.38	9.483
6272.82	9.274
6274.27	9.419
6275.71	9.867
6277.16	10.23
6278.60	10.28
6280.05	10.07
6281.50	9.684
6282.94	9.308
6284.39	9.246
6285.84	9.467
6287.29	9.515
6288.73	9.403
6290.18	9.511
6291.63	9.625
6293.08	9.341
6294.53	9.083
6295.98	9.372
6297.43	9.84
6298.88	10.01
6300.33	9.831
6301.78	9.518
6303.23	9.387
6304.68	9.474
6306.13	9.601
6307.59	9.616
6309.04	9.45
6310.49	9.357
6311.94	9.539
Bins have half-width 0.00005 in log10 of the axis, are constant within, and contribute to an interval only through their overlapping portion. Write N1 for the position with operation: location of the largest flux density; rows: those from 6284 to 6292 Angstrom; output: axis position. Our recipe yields 6291.63 Angstrom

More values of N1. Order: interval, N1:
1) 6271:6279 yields 6278.60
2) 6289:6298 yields 6297.43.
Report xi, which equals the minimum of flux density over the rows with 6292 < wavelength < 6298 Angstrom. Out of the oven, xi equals 9.083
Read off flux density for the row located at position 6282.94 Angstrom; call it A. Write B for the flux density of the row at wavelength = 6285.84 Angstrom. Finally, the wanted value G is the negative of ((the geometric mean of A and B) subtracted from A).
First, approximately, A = 9.308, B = 9.467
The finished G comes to 0.08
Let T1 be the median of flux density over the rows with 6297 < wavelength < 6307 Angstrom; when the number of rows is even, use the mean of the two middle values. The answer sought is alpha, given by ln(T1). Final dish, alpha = 2.26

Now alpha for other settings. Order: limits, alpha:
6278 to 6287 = 2.26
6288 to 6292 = 2.25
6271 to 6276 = 2.25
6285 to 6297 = 2.24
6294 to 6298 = 2.24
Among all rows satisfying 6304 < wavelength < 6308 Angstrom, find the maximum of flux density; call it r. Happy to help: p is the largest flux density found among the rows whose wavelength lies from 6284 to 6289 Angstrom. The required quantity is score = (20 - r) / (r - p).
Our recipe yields 103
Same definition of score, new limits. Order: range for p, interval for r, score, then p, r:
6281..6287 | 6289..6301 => 31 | 9.684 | 10.01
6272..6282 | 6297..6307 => -37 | 10.28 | 10.01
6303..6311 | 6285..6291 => -104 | 9.616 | 9.515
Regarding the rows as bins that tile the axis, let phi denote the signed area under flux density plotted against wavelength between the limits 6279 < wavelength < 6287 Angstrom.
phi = 76.6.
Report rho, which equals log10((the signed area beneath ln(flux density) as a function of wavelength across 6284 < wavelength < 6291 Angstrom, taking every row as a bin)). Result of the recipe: 1.20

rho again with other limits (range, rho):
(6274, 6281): 1.21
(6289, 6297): 1.25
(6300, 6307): 1.20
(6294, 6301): 1.20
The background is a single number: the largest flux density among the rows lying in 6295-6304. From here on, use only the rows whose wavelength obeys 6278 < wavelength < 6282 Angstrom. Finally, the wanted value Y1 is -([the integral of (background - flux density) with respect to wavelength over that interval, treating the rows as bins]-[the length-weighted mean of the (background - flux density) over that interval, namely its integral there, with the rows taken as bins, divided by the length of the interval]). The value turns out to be 0.0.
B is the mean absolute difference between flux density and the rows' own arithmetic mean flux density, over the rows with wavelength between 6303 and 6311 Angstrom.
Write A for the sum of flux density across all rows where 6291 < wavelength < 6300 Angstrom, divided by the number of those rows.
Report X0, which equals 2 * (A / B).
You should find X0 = 224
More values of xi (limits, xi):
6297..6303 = 9.518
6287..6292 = 9.403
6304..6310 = 9.45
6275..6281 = 9.867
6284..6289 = 9.246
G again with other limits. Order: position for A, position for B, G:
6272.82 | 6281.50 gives 0.20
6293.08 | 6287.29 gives 0.09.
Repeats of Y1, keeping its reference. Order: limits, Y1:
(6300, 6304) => -1.4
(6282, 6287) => -2.6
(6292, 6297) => -2.7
